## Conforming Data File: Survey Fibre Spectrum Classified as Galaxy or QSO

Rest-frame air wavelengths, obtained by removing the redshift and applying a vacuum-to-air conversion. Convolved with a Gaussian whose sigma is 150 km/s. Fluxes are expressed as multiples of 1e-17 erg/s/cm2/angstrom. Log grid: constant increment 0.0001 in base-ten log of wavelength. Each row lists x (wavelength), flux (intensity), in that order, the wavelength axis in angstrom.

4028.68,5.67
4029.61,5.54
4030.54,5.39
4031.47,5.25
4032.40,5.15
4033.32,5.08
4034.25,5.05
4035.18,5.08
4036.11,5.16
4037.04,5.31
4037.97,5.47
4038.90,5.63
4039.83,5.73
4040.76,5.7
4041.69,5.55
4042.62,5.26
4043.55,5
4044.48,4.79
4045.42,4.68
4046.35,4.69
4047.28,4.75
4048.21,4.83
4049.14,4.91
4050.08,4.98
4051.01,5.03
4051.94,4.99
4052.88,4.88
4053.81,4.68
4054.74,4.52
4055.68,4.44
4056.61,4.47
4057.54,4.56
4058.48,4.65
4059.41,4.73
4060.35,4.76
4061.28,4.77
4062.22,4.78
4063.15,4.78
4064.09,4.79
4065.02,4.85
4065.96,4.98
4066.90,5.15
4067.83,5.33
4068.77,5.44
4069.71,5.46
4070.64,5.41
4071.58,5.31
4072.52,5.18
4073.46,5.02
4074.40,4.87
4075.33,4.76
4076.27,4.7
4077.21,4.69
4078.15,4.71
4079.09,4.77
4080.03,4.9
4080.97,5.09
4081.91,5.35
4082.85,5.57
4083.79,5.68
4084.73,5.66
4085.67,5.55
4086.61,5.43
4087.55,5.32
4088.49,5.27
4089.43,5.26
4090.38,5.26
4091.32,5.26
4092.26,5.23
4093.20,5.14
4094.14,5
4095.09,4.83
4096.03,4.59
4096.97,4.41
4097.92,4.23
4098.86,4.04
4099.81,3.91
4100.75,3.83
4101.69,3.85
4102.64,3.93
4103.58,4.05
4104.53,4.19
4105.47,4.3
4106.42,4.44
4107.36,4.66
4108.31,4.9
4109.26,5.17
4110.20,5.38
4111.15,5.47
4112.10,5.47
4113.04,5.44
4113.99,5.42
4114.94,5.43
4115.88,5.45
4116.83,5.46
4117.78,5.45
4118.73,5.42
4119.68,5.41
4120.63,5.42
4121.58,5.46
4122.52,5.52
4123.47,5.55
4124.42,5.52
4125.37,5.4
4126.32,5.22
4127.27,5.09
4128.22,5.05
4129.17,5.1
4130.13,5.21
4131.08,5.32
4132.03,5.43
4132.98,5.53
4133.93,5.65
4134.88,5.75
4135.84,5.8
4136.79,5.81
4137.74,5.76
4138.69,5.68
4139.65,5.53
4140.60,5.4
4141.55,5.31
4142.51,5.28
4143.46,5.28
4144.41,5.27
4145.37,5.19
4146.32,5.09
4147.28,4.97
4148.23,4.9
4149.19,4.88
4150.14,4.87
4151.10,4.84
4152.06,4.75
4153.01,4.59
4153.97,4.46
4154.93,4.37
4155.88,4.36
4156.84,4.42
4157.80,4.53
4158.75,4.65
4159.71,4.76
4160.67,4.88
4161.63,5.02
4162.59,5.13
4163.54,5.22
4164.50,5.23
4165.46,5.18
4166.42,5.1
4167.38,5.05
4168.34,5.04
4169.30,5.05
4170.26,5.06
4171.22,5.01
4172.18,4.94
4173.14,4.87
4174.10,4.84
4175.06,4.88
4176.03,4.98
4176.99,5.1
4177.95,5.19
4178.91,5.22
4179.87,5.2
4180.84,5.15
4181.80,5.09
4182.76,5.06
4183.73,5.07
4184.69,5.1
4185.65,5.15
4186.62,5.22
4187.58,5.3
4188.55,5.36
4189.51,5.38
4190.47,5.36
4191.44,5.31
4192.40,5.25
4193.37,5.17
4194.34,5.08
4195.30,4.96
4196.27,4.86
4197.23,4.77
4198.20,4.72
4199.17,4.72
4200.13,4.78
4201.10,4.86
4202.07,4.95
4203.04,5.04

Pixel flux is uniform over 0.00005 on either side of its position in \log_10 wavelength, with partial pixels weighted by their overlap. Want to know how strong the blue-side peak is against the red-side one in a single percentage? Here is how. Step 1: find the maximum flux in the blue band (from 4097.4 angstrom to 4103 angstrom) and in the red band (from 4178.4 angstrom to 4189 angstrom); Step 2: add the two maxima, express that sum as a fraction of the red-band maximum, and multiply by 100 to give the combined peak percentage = 179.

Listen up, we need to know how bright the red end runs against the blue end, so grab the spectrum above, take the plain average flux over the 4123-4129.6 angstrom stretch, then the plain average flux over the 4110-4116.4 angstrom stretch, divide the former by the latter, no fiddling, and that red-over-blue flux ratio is 0.97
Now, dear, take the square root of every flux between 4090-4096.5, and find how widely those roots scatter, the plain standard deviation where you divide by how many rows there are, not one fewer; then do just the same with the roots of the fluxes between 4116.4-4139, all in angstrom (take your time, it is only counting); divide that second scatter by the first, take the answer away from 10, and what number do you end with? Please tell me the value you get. 9.1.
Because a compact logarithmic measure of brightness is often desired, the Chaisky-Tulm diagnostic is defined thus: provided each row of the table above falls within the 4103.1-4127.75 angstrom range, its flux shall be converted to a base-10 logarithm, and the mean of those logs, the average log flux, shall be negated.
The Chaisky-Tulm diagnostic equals -0.713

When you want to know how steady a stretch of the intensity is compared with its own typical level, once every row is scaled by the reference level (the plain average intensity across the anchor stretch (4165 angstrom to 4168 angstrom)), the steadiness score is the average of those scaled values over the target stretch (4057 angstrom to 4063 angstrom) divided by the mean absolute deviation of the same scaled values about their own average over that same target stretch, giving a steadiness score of 68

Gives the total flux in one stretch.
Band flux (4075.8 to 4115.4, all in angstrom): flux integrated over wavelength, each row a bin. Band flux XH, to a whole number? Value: 194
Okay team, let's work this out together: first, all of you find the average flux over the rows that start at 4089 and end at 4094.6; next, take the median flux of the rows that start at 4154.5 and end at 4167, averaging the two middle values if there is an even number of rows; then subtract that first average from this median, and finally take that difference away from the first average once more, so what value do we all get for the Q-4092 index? 5.50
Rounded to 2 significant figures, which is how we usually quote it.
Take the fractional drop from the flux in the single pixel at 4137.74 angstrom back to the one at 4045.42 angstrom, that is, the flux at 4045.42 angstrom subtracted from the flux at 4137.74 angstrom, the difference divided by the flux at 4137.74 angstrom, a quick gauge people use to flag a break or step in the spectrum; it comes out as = 0.19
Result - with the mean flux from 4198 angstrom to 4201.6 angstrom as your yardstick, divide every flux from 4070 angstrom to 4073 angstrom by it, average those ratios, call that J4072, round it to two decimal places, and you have 1.11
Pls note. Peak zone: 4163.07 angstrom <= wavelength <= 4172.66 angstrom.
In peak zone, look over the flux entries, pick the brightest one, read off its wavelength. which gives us 4164.50 angstrom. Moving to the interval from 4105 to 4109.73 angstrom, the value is 4109.26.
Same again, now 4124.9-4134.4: 4133.93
